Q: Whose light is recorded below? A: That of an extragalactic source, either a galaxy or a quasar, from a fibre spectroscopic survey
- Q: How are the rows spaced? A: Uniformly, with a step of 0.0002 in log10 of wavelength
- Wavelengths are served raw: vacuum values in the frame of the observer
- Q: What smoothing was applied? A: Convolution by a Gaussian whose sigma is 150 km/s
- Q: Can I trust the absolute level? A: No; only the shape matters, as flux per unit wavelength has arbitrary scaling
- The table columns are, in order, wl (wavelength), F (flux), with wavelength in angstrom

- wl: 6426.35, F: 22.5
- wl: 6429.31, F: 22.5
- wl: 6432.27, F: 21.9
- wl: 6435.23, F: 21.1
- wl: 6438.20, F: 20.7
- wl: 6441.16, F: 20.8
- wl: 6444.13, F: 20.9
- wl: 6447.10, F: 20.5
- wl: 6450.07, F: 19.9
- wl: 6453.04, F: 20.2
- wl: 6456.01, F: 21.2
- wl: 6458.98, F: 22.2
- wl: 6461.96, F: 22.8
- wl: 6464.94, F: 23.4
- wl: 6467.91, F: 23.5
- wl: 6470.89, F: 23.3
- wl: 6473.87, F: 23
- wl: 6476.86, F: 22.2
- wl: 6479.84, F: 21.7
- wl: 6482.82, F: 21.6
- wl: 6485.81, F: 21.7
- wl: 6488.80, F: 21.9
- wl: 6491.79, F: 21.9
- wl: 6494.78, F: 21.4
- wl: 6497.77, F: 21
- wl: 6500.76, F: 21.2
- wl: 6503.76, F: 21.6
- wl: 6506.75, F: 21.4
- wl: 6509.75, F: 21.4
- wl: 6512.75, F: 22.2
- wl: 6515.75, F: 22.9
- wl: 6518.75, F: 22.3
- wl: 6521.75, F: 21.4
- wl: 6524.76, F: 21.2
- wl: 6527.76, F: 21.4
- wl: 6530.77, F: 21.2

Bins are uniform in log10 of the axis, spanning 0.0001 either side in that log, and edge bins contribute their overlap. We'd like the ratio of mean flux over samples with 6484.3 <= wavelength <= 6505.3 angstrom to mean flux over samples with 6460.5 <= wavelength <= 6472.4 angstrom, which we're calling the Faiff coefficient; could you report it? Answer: 0.93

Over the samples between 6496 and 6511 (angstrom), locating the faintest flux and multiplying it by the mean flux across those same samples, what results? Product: 448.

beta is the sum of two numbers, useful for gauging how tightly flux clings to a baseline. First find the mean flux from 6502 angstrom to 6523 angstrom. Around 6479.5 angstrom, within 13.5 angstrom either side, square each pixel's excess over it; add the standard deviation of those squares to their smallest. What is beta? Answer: 1.0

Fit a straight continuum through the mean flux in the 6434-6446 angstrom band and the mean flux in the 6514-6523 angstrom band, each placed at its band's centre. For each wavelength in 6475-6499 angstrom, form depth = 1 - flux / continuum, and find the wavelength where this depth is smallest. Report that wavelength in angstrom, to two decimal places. 6476.86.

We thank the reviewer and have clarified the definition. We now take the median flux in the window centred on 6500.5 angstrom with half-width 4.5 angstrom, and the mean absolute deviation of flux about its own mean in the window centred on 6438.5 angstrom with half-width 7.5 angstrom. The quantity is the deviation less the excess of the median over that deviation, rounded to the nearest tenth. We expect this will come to -20.5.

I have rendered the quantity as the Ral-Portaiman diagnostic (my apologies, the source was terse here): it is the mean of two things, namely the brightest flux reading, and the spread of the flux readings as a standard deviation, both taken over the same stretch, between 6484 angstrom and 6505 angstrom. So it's 11.1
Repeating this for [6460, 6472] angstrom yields 11.9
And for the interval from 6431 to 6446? 11.2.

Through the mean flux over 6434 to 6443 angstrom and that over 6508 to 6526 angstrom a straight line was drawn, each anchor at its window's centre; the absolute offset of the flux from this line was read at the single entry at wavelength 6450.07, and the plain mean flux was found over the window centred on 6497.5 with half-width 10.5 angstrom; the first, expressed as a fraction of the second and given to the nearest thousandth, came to 0.052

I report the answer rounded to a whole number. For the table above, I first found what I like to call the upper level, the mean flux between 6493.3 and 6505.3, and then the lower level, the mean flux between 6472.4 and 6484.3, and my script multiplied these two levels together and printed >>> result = 471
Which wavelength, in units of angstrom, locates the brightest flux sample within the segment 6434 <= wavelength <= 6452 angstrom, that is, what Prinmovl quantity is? 6435.23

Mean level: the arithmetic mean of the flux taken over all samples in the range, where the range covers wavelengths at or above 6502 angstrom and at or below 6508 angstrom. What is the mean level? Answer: 21.5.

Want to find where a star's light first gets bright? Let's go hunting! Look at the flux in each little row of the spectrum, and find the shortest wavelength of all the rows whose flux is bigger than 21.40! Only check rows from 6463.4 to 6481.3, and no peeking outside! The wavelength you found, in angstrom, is 6464.94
